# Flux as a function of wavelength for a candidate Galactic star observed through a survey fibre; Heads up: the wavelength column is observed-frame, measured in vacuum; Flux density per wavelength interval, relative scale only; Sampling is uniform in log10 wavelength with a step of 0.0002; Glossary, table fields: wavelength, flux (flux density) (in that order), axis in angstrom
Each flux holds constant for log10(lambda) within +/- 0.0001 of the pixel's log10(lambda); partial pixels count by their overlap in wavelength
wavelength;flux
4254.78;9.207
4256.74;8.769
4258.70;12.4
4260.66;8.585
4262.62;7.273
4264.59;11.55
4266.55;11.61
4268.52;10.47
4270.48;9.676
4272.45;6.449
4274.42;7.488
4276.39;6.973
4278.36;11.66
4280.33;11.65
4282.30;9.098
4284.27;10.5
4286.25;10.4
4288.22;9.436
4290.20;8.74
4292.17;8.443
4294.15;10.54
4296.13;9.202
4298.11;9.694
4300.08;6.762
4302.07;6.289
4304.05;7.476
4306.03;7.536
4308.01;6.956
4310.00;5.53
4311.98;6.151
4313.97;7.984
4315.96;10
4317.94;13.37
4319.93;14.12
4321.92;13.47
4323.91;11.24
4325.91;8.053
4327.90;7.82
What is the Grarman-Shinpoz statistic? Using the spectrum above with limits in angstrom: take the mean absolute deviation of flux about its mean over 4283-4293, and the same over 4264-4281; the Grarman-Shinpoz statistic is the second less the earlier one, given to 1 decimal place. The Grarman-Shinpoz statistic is 1.1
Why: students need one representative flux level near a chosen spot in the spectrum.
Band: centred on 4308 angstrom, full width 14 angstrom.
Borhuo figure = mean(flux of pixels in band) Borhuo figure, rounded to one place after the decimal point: 6.8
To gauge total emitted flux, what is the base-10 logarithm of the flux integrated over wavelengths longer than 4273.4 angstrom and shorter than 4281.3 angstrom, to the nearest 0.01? 1.87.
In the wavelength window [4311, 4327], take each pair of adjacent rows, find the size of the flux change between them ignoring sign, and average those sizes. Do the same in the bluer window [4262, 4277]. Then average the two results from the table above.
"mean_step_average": 1.8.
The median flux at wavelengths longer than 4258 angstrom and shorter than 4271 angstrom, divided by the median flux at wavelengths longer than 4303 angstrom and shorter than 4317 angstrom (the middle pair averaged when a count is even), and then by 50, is 0.0280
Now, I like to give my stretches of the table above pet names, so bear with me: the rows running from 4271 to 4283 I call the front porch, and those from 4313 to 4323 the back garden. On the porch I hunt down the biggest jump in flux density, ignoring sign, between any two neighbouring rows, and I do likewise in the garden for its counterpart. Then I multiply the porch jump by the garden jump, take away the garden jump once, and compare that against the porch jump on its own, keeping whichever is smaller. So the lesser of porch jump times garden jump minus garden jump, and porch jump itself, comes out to 4.7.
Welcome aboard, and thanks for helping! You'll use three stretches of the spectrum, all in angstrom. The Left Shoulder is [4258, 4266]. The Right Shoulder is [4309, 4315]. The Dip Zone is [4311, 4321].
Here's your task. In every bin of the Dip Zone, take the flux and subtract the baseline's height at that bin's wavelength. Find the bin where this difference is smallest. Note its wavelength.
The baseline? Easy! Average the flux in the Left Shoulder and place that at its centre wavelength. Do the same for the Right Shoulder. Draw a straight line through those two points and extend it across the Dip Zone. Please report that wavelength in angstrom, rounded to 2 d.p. 4311.98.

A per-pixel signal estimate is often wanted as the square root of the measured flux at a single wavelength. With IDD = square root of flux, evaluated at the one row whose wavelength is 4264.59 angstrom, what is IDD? 3.40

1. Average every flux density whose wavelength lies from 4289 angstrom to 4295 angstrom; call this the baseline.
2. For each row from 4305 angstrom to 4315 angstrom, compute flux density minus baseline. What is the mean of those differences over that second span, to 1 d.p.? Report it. -2.4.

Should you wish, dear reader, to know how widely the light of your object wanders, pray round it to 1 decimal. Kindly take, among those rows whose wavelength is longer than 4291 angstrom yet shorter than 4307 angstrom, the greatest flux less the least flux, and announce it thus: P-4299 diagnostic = 4.3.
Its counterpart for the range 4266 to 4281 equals 5.2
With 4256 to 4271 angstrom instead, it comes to 5.1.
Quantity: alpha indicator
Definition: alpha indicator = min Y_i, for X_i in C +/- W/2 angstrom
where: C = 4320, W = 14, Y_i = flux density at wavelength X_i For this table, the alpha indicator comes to 7.984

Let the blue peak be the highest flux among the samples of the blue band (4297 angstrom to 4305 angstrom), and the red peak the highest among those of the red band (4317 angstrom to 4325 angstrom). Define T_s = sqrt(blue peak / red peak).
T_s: 0.83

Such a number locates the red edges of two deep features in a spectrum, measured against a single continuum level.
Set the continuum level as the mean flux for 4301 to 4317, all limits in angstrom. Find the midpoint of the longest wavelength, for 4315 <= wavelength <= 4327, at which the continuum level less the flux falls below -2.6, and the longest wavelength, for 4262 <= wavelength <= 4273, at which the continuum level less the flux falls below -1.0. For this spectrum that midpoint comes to 4297.2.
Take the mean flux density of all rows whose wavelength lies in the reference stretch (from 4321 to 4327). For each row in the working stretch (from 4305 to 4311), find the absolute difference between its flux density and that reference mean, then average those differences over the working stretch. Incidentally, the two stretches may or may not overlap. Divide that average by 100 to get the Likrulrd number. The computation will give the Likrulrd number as 0.042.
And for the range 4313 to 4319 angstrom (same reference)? 0.021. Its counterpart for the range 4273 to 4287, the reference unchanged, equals 0.017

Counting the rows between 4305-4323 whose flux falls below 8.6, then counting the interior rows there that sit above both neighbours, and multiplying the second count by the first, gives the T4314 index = 5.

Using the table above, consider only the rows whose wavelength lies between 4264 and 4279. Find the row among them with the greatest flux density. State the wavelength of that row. 4278.36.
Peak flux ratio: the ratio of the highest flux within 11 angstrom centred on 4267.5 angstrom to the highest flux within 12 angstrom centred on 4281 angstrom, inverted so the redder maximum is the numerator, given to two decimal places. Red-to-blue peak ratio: 1.00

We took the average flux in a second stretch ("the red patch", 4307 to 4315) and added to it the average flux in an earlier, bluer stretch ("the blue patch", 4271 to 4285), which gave 15.8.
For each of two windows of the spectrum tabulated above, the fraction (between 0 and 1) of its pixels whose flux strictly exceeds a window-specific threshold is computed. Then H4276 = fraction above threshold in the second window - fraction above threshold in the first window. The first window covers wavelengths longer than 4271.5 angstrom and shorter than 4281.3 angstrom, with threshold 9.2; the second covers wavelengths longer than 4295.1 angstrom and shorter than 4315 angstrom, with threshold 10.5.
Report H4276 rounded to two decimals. -0.40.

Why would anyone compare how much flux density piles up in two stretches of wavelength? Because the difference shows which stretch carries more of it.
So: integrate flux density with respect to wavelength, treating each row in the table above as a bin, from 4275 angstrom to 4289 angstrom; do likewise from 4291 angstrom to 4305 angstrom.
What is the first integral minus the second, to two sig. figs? 22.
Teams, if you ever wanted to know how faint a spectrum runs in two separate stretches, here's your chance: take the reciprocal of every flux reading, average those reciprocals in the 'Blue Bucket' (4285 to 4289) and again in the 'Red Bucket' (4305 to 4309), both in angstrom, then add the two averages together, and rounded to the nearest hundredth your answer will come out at 0.24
